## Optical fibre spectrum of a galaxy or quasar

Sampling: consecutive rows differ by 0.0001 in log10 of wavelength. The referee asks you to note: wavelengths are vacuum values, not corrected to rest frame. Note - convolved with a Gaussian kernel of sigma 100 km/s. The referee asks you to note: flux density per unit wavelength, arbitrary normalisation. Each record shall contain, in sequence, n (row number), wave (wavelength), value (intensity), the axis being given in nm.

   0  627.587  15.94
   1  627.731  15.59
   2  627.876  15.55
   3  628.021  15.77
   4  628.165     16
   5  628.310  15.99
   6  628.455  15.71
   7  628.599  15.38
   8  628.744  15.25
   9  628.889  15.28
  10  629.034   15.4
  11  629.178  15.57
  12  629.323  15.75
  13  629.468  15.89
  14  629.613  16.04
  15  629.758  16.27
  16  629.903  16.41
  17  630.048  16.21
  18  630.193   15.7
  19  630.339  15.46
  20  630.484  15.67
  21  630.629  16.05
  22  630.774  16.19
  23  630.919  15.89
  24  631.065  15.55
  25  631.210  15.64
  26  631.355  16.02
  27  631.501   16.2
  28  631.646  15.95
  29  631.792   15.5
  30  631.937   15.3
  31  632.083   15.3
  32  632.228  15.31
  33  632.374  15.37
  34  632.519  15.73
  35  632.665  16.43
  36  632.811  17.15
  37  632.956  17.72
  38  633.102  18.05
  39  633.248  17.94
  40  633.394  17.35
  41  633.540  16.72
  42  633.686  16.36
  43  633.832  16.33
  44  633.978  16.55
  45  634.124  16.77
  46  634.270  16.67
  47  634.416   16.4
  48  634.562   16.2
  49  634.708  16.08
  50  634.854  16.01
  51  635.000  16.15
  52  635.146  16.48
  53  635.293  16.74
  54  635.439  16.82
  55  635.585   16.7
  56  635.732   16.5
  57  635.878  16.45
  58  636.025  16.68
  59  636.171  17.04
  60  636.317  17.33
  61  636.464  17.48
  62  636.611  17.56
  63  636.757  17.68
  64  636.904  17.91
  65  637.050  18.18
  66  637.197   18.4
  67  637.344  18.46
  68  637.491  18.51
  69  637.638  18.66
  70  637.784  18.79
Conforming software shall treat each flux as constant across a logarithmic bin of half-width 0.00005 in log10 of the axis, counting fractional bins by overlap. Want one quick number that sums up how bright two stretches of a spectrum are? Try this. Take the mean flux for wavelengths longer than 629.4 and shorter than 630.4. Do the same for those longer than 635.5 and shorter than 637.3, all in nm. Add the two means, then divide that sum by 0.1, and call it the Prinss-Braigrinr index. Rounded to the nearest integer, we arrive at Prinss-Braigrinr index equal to 333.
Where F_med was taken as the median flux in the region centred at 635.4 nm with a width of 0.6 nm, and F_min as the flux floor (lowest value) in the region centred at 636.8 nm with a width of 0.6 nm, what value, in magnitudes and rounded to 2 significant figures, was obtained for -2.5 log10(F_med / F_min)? 0.053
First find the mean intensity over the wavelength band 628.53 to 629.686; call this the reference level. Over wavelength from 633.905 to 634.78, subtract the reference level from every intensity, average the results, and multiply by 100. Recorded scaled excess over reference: 87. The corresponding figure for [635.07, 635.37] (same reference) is 104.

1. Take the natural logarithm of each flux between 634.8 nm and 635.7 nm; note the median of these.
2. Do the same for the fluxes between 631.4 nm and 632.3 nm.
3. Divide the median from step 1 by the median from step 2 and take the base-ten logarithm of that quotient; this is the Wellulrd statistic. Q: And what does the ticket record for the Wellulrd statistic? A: 0.012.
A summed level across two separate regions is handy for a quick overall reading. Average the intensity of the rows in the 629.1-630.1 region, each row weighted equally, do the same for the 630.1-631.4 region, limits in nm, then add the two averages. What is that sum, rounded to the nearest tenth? 31.8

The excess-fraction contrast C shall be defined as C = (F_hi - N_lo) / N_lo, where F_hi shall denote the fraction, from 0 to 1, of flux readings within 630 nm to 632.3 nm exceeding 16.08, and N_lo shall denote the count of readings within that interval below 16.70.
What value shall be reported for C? -0.99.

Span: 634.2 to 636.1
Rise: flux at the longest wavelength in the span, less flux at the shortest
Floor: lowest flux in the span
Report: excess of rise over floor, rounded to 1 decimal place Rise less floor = -16.0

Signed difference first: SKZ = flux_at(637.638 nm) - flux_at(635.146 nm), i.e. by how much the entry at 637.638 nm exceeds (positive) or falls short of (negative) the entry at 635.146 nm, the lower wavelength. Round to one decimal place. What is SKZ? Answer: 2.2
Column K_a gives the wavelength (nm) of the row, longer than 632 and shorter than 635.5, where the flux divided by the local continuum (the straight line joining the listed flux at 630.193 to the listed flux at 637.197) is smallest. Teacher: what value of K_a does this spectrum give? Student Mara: 634.854 nm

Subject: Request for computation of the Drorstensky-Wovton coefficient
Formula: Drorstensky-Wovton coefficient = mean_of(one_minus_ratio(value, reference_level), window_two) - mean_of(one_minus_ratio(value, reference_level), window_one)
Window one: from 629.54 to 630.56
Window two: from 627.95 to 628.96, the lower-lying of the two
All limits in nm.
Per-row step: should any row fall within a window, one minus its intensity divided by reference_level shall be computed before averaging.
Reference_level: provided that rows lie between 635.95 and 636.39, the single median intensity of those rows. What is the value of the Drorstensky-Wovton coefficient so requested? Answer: 0.020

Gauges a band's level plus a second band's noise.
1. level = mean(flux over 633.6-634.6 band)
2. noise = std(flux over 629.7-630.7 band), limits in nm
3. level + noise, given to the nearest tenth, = 16.8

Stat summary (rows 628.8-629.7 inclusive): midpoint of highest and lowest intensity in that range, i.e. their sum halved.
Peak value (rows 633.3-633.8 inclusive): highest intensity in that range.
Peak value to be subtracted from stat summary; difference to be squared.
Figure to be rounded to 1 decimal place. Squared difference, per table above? 2.9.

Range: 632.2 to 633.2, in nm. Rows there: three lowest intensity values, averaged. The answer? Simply 15.5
